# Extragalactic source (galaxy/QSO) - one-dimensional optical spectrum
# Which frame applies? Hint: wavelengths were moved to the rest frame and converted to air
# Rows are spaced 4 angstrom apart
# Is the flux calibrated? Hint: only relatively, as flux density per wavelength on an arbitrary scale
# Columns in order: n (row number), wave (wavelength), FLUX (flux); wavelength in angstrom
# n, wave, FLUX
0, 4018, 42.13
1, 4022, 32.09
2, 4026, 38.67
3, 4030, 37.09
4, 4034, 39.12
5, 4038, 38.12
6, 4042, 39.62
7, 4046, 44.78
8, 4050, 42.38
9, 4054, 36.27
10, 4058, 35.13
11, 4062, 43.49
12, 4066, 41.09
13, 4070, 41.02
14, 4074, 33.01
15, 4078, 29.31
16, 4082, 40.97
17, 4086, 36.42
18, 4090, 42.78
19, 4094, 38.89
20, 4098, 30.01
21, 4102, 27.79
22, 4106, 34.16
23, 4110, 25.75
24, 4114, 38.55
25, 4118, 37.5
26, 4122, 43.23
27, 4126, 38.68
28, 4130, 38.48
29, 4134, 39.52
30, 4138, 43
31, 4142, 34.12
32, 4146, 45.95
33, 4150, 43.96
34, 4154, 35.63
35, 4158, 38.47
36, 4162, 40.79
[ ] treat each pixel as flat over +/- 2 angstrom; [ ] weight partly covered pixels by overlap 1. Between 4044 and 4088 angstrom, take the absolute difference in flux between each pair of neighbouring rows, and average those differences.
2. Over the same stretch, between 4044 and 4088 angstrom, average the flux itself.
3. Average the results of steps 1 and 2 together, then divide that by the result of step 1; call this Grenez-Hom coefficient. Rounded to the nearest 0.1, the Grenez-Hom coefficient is 4.5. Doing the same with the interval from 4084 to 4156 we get 3.8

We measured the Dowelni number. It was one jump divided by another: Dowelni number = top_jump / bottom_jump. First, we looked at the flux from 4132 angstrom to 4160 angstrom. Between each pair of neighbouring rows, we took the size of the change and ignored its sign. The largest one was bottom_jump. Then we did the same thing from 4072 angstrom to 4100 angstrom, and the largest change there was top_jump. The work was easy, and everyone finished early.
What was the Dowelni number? 1.0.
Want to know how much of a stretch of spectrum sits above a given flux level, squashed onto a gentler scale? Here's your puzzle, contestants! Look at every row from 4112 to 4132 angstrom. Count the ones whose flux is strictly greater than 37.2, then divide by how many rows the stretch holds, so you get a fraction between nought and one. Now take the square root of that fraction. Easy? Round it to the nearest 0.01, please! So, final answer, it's 1.00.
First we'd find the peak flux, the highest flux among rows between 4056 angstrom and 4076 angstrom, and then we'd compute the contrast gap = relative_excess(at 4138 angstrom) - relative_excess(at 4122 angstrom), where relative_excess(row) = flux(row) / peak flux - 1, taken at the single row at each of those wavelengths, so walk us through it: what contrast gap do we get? -0.005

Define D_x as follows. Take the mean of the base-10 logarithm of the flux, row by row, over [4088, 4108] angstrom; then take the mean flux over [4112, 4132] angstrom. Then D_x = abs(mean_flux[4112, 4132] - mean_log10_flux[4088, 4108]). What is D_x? 37.8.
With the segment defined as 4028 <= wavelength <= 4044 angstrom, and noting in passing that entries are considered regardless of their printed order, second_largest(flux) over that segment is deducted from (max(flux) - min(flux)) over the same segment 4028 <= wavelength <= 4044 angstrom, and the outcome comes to -37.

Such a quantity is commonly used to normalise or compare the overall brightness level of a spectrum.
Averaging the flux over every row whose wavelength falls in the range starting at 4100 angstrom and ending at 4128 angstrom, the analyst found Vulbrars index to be 35.1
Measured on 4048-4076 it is 38.9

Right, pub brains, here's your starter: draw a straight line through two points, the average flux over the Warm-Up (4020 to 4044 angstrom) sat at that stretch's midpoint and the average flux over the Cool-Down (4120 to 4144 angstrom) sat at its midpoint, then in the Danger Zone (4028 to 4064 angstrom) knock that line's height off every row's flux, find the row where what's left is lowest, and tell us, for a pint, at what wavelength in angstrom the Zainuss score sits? 4058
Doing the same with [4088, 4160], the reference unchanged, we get 4110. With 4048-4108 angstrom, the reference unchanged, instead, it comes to 4102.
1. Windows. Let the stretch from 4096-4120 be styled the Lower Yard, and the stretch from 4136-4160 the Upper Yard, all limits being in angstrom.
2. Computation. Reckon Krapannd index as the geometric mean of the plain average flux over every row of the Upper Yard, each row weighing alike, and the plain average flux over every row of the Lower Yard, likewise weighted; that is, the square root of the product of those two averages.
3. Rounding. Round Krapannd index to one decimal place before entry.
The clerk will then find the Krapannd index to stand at 36.0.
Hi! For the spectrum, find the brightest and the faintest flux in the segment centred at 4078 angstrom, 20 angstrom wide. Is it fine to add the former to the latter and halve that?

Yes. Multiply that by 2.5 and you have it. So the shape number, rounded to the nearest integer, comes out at 88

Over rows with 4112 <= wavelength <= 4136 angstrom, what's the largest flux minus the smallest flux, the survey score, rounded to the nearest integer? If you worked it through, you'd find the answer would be 6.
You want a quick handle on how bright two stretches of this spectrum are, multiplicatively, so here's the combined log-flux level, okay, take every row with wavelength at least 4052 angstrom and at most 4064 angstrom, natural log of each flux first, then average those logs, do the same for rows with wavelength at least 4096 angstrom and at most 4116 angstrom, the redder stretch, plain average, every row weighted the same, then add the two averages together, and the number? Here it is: 7.07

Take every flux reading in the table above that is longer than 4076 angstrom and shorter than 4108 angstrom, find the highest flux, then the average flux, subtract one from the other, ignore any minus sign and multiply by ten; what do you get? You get 77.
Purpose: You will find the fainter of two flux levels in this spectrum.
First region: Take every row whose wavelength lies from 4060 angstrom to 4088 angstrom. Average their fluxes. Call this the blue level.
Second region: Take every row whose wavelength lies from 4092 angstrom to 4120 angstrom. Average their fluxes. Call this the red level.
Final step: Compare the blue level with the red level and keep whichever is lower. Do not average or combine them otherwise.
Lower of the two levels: 33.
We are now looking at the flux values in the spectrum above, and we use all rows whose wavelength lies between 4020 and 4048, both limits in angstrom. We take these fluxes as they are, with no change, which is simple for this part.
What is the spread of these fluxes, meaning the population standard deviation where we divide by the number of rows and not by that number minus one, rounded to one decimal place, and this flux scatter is 3.5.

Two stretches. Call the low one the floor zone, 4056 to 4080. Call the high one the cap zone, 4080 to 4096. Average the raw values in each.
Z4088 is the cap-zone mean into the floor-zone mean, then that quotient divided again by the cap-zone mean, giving 0.0235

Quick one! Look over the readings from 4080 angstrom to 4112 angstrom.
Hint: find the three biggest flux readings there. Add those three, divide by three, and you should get 40.9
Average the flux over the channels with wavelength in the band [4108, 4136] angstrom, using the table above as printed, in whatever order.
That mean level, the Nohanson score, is 37.4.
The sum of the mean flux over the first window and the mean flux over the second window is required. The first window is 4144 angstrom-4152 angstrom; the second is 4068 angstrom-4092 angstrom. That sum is 82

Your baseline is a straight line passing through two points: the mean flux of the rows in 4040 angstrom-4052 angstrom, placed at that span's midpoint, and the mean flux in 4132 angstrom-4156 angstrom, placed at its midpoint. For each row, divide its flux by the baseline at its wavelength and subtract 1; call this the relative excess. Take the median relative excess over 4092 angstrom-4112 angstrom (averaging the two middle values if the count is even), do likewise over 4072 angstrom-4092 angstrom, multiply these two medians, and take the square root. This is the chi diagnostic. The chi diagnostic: 0.18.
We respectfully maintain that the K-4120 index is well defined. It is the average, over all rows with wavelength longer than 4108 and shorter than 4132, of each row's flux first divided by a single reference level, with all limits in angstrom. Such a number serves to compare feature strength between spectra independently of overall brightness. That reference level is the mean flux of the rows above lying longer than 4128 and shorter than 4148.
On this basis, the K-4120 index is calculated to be 0.92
